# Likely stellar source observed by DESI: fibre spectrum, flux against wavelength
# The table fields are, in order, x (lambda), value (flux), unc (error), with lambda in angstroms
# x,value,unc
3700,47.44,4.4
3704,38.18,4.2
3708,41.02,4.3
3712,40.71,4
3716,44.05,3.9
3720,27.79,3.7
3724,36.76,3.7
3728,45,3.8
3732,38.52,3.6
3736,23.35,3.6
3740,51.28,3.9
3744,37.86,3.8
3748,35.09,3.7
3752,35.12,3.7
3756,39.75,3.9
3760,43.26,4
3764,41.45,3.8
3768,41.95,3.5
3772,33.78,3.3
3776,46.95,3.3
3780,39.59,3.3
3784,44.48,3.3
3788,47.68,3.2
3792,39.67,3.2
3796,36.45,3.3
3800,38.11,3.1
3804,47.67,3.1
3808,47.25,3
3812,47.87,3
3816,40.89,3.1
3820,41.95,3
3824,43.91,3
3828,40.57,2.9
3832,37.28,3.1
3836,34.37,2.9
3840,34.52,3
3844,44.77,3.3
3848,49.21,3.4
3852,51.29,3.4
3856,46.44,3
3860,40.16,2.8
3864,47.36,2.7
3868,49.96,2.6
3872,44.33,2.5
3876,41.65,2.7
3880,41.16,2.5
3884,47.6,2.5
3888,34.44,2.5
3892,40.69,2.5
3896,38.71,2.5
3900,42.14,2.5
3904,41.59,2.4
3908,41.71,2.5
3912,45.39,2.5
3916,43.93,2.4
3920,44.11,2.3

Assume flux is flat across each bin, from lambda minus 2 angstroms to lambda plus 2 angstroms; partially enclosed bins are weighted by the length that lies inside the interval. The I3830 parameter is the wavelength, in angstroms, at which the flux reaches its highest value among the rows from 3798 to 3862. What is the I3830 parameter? 3852 angstroms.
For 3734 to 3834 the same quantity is 3740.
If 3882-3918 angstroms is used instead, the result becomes 3884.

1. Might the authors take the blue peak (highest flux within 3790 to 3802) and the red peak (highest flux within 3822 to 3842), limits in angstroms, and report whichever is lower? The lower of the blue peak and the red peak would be 40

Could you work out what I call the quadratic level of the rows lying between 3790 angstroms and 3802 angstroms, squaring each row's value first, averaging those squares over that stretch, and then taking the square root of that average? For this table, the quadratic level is 38.1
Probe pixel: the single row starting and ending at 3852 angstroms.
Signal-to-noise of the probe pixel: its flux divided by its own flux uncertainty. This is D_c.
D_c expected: 15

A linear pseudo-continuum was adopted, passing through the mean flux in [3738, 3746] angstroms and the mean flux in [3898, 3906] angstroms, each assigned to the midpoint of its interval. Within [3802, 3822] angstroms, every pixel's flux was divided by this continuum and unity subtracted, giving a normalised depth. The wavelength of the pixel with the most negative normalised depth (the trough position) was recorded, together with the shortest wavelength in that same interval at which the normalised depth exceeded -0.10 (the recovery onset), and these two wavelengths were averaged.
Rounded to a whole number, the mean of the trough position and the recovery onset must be 3810 angstroms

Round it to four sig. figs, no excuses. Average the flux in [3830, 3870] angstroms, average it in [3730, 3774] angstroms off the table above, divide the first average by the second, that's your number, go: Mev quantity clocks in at 1.136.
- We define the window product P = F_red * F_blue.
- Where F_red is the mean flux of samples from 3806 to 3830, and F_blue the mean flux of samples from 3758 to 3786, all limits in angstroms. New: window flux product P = 1821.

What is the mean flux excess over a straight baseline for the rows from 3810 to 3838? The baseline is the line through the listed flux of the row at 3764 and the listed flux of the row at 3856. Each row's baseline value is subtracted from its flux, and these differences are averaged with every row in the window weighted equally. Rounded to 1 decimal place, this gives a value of -3.7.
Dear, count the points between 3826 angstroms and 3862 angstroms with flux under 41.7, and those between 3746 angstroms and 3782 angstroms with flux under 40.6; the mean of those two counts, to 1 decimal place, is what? 5.0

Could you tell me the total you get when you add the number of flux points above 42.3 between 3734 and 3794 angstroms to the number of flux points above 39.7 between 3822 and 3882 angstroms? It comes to 17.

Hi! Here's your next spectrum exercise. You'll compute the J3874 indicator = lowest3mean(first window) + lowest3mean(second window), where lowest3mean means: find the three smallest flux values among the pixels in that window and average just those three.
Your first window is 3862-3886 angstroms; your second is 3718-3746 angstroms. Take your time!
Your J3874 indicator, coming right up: 72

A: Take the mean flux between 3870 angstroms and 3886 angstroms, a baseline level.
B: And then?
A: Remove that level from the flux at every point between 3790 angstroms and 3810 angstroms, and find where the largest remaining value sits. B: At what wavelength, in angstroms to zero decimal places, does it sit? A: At 3804 angstroms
